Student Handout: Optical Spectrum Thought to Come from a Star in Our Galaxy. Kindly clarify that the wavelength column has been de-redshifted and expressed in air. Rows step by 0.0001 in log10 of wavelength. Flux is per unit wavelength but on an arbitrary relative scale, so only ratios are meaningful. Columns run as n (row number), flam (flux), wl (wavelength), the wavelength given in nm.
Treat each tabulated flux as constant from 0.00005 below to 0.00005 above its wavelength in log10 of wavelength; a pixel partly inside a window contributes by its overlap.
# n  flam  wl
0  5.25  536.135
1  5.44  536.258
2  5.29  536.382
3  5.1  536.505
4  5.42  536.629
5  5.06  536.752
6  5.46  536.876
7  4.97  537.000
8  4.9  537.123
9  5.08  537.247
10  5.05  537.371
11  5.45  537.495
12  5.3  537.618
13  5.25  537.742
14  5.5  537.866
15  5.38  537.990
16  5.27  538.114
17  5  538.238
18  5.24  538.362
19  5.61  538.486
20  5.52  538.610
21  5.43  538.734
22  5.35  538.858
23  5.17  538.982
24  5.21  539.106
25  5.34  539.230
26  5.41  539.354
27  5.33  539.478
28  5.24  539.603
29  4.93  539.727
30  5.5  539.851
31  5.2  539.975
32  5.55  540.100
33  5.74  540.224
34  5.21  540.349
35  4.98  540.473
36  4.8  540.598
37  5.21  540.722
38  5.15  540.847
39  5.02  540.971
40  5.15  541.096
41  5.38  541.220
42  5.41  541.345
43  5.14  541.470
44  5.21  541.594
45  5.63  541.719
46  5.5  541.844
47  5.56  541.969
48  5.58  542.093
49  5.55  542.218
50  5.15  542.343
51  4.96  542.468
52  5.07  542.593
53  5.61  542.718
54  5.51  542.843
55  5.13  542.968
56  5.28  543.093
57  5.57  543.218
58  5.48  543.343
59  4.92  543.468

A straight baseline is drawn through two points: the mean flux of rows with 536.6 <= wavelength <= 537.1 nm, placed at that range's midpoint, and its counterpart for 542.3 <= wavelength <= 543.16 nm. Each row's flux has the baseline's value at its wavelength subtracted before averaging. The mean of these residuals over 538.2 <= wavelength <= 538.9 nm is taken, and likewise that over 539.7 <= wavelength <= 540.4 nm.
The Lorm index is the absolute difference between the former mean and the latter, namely 0.01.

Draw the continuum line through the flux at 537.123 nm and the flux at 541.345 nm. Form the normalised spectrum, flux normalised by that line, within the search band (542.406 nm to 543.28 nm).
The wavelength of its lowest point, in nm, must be 542.468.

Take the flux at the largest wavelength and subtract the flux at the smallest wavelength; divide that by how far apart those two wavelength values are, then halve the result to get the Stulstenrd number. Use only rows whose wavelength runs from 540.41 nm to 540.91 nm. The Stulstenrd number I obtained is 0.23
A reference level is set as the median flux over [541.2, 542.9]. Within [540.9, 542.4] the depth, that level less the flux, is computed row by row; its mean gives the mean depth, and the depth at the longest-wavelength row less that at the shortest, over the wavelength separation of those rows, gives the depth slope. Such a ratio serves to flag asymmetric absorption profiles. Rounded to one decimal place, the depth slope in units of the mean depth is -1.0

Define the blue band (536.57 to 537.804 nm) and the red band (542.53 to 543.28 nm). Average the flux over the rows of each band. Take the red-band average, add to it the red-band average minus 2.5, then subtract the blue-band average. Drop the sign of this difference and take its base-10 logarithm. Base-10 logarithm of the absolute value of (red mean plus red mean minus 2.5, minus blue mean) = 0.481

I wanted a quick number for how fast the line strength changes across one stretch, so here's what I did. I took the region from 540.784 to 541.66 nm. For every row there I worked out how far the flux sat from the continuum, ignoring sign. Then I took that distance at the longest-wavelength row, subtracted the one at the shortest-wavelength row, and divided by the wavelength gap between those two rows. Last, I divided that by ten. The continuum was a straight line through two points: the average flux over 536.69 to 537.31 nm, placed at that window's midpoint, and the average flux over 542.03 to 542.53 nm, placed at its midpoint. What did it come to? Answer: -0.004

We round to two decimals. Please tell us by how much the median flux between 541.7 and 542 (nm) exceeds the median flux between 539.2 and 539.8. 0.23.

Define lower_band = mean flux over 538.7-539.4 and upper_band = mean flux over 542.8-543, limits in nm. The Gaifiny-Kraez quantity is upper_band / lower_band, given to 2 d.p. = 1.00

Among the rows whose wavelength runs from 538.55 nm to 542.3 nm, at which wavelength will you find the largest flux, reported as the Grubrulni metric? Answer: 540.224 nm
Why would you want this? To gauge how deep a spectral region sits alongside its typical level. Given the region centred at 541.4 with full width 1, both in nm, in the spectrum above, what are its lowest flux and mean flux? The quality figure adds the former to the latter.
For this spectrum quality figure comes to 10.3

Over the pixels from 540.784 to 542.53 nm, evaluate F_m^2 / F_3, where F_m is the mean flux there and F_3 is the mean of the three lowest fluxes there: 5.60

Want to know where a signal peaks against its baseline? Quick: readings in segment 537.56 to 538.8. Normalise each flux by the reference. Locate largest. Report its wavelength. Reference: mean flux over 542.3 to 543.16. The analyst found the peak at 538.486 nm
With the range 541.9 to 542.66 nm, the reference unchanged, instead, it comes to 542.093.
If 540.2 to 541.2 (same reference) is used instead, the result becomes 540.224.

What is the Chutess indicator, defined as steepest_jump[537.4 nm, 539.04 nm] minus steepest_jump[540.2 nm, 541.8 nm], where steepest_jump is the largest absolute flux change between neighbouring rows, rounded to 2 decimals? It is -0.16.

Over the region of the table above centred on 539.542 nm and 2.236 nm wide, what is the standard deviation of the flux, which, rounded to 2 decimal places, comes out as 0.24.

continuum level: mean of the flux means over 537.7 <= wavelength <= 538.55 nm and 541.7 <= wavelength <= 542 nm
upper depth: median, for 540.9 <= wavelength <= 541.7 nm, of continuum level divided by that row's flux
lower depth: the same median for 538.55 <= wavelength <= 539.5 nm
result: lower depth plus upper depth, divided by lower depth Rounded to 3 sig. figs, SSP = 2.03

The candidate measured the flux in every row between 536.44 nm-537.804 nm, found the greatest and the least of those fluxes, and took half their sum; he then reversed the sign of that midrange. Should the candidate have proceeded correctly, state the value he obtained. -5.18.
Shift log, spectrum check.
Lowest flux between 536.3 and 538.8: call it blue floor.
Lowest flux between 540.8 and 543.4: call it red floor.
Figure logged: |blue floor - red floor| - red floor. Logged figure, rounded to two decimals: -4.90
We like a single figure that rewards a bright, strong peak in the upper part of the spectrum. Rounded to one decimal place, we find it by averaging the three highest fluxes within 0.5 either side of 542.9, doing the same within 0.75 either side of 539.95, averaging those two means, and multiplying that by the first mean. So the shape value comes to 31.0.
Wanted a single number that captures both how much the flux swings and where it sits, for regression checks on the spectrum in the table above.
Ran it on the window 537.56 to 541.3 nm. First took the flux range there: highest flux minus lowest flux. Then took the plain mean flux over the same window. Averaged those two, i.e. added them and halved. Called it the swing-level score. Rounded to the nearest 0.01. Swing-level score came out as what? 3.11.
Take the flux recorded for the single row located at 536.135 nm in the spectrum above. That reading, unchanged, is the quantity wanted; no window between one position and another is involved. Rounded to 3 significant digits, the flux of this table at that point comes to 5.25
